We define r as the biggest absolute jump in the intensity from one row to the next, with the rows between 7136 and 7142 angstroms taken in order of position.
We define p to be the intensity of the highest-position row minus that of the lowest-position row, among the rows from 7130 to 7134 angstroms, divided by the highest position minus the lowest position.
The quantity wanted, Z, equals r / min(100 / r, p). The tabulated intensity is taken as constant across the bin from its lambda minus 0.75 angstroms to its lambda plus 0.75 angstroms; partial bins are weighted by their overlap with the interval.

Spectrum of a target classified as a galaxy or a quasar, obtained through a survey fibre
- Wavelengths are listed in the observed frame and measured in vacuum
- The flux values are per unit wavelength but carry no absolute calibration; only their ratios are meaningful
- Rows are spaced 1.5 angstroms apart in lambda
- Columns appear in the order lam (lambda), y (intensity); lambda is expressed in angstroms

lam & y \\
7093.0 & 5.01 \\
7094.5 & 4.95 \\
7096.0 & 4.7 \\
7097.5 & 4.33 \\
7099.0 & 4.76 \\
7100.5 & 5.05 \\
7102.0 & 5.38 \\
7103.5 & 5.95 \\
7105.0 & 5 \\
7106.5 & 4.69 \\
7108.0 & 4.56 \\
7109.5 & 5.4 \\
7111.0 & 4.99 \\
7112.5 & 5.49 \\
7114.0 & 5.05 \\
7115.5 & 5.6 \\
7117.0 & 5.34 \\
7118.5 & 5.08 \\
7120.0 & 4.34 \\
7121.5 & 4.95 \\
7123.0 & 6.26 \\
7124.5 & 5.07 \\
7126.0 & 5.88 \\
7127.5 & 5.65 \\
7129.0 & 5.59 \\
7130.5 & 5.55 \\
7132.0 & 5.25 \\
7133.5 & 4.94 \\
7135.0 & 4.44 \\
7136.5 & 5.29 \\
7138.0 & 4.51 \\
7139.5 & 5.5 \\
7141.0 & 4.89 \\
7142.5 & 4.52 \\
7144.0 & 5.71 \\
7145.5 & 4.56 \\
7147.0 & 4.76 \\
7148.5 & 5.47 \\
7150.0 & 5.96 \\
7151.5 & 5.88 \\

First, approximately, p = -0.20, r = 0.99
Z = -5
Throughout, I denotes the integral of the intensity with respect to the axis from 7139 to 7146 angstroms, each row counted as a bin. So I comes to 35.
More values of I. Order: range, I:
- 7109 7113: 21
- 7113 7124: 58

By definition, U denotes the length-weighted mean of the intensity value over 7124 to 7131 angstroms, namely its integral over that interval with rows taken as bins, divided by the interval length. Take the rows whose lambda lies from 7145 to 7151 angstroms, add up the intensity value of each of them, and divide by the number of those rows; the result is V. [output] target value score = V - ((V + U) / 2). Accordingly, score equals -0.19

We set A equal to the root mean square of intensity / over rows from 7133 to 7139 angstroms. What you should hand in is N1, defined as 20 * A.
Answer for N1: 96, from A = 4.81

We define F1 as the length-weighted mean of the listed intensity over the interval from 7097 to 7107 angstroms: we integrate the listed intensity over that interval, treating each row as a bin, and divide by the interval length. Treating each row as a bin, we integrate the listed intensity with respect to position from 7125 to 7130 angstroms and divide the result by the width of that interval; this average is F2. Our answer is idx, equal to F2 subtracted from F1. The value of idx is -0.62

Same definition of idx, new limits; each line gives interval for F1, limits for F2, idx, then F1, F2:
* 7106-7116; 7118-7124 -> -0.05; 5.11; 5.2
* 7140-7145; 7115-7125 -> -0.19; 5.04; 5.2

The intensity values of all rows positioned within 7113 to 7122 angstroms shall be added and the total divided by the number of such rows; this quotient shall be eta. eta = 5.060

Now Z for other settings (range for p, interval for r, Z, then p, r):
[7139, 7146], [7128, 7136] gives -3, -0.16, 0.50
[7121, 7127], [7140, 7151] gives 6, 0.21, 1.19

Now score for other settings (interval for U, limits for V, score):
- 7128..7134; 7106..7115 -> -0.17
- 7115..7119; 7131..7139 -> -0.23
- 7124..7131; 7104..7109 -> -0.41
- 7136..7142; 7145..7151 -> 0.09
